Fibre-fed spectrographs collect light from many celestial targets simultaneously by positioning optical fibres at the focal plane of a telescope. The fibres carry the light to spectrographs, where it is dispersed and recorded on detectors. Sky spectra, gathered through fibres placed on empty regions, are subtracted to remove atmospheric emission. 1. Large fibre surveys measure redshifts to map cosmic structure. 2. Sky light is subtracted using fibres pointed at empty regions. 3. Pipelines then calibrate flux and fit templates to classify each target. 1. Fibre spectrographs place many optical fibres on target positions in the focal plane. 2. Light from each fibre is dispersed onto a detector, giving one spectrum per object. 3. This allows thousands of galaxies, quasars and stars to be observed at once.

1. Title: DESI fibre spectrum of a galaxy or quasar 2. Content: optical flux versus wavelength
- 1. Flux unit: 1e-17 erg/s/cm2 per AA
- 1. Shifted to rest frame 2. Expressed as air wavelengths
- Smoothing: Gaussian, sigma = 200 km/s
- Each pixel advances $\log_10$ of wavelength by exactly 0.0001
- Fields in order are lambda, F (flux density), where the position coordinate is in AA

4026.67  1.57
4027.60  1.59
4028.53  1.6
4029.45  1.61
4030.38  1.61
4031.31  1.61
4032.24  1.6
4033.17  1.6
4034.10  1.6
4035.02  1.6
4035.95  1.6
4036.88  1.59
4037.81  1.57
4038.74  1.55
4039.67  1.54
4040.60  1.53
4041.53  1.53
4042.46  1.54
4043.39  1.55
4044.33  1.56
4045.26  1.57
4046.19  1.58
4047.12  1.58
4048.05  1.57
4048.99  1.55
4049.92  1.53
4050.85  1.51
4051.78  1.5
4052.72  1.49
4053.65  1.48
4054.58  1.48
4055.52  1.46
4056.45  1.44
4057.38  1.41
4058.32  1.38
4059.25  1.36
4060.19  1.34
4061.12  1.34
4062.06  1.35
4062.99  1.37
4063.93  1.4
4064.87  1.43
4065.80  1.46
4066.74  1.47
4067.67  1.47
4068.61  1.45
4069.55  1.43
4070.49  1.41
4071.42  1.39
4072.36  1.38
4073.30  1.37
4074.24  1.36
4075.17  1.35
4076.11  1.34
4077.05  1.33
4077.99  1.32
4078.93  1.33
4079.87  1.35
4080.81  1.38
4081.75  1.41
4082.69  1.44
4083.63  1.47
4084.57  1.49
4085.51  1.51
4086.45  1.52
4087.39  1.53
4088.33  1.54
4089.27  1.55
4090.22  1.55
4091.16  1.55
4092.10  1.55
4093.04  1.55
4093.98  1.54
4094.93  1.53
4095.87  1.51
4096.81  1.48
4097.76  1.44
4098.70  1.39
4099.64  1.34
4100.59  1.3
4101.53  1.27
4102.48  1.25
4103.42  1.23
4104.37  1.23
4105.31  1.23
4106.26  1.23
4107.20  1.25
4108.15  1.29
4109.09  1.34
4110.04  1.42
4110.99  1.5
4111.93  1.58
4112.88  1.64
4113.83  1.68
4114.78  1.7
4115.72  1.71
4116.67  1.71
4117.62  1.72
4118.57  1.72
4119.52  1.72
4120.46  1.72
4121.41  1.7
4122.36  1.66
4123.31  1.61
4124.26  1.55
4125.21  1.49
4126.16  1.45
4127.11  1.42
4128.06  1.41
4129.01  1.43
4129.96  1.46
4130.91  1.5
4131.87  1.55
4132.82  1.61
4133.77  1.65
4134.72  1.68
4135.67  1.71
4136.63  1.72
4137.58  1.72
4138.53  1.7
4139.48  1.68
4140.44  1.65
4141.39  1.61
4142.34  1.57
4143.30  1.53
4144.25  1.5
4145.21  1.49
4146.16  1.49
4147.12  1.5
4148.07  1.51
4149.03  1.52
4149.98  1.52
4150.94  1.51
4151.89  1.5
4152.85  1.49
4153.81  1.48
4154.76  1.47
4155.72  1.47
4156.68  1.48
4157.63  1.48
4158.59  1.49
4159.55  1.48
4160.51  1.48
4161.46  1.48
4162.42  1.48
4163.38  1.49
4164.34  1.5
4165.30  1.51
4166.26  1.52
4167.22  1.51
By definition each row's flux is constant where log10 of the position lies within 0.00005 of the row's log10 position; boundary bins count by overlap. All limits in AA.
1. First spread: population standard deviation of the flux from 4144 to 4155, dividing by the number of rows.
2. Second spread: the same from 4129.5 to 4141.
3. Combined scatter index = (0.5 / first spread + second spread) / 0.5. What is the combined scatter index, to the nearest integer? 69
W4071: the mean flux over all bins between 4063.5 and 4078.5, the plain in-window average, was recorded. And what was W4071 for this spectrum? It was 1.40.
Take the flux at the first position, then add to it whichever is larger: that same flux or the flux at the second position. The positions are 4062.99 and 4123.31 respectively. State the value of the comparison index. 2.98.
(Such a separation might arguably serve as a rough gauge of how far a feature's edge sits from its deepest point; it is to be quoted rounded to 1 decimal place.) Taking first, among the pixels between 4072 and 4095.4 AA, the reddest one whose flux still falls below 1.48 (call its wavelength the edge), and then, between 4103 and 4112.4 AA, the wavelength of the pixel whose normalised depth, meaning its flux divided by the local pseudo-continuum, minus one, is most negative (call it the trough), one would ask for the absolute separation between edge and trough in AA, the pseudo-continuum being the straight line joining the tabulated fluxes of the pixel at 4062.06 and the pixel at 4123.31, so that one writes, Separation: 22.6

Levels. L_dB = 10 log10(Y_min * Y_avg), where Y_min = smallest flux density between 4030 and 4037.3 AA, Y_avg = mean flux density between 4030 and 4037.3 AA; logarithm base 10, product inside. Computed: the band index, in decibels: 4.1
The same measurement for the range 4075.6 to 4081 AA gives 2.5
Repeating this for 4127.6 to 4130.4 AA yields 3.1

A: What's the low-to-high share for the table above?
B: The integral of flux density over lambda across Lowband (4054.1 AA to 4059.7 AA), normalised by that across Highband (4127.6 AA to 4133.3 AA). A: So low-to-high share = 0.94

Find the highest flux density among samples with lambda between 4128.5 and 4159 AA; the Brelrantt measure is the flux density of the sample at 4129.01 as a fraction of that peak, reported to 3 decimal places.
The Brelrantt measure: 0.831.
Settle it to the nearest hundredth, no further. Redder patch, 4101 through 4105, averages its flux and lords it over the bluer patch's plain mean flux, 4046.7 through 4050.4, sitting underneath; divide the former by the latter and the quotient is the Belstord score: 0.80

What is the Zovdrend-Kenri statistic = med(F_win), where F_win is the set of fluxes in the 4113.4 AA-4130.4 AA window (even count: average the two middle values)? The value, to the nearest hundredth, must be 1.67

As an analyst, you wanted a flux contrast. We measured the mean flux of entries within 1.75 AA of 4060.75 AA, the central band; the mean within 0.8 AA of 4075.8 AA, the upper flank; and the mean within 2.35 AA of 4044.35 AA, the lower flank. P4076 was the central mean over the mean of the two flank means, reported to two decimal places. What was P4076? 0.93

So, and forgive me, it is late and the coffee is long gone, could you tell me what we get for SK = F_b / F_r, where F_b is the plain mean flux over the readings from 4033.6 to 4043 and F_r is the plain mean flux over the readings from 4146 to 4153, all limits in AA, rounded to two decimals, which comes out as 1.04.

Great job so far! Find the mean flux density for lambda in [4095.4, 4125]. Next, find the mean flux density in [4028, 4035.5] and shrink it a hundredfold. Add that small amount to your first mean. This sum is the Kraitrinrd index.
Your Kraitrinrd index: 1.50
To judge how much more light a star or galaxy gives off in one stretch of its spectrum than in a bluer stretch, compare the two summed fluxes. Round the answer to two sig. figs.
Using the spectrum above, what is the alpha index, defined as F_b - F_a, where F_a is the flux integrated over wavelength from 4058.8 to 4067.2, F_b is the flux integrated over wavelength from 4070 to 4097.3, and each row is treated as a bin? 28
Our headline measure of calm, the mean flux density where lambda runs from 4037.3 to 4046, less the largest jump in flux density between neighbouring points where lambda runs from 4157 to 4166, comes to 1.54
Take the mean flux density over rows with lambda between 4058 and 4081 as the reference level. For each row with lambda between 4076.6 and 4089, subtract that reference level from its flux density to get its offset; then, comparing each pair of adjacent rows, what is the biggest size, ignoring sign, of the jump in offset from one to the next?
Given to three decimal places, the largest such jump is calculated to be 0.030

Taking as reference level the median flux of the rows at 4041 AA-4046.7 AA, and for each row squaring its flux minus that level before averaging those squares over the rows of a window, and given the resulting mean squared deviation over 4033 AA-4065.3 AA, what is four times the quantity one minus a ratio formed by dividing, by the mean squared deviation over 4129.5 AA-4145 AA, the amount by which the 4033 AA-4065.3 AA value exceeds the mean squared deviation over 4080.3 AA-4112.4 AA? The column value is 12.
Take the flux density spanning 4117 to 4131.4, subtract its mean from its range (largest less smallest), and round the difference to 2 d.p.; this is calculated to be -1.26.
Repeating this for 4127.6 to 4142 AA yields -1.30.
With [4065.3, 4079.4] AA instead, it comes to -1.24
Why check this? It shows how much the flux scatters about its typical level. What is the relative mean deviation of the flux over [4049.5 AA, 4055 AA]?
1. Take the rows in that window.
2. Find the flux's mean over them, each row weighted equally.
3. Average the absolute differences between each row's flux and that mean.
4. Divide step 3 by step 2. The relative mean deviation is 0.010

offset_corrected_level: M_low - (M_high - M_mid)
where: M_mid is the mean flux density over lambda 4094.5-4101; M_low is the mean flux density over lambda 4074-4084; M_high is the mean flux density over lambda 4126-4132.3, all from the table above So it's 1.34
